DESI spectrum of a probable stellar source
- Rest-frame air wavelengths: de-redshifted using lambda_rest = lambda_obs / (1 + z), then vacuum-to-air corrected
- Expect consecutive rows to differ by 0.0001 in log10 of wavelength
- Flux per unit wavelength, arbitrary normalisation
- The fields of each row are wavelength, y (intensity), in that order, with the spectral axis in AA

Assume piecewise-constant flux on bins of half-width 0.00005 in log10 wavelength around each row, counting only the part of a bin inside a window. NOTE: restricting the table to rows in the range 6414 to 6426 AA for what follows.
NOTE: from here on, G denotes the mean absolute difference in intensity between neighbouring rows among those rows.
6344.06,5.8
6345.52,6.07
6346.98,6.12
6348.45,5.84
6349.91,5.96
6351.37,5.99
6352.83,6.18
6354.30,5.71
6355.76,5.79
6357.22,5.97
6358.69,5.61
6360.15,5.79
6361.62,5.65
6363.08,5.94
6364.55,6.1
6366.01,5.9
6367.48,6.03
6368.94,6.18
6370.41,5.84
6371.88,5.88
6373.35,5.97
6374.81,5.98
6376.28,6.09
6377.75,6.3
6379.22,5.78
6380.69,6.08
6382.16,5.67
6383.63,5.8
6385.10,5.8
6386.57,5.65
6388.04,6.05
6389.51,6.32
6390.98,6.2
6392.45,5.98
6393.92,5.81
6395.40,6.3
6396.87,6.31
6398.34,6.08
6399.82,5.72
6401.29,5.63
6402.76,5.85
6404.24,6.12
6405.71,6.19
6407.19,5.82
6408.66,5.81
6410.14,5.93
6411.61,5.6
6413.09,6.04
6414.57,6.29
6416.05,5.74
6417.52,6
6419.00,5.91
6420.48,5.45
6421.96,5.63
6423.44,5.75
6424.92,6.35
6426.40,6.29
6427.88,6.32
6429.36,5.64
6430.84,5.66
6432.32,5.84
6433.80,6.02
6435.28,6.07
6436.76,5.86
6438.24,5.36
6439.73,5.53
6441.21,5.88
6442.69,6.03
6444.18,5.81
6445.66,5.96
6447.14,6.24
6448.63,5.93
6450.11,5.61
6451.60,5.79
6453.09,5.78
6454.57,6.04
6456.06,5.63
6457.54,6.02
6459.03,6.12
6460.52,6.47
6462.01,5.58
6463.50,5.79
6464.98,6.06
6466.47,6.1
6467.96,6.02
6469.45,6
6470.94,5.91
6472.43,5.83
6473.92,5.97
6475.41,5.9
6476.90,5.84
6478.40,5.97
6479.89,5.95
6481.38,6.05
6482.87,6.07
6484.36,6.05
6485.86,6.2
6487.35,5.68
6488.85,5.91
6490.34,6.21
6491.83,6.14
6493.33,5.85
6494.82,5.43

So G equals 0.32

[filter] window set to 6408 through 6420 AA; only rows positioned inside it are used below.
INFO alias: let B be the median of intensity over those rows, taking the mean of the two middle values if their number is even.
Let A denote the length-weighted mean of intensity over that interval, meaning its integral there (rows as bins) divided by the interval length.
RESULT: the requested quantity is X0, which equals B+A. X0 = 11.8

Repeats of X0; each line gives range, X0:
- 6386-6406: 12.1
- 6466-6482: 11.9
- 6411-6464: 11.8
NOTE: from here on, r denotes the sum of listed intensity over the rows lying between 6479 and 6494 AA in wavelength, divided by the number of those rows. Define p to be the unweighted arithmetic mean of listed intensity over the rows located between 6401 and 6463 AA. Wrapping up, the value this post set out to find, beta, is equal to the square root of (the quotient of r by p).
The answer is 1.01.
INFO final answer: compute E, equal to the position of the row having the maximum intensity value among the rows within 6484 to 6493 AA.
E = 6490.34 AA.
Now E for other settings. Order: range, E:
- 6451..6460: 6459.03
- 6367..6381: 6377.75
